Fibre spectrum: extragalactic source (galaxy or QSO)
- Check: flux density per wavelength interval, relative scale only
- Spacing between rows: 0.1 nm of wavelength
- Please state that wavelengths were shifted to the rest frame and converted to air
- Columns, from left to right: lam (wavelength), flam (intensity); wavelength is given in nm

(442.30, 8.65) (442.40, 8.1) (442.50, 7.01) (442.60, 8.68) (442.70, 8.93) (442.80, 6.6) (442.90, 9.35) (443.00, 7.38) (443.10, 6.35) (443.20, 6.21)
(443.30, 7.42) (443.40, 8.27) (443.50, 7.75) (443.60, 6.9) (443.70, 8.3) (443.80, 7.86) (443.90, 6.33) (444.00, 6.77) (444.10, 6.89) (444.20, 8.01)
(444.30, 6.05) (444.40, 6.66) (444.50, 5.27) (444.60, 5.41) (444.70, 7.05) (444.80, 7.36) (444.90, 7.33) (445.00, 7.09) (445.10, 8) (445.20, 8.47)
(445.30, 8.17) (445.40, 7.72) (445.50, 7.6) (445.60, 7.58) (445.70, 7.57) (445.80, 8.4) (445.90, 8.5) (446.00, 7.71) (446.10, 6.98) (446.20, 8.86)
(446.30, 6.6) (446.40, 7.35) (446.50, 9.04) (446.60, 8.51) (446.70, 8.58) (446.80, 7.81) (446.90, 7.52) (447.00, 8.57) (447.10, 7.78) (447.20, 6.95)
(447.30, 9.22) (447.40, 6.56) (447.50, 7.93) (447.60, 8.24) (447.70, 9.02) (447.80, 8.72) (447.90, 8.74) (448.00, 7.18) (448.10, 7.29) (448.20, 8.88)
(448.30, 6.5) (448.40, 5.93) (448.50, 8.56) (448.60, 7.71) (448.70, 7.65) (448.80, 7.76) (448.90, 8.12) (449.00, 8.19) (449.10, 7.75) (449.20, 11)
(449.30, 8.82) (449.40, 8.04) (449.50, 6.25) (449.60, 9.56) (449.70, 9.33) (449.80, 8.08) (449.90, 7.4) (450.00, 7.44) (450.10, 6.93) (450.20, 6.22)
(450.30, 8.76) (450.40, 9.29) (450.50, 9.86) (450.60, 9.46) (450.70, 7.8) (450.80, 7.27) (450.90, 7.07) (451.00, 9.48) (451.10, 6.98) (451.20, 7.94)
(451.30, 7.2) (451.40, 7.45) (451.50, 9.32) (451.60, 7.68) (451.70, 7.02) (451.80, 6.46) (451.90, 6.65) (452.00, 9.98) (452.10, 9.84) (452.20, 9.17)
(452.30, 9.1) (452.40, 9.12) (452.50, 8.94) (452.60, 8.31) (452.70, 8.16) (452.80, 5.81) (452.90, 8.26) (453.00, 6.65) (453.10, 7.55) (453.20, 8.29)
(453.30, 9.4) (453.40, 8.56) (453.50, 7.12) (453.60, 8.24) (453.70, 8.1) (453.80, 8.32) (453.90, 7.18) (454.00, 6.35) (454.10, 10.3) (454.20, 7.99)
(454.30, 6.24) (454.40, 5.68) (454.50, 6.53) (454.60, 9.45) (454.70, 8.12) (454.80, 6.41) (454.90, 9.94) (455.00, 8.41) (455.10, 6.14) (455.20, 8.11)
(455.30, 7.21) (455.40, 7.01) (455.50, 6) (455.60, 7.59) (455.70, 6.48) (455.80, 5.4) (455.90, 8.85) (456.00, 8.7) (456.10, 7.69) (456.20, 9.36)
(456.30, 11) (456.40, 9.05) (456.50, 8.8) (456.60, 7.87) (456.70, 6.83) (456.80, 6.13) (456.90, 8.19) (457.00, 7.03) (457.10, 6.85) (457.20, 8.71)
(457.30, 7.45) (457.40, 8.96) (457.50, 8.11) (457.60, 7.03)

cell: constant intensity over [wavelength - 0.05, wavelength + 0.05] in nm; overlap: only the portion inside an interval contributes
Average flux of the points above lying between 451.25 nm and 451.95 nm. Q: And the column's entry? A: 7.4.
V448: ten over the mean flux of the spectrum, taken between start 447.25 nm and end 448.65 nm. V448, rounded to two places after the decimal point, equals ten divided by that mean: 1.27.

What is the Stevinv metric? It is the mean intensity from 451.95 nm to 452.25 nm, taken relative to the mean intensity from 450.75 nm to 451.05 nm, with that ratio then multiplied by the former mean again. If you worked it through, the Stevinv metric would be 11.8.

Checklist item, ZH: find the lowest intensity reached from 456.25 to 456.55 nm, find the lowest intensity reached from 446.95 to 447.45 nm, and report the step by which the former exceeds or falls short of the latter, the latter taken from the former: 2.2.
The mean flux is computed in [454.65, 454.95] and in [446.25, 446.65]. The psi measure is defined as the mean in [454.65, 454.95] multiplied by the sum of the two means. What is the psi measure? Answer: 131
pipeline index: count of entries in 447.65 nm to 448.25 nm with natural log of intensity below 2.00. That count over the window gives 2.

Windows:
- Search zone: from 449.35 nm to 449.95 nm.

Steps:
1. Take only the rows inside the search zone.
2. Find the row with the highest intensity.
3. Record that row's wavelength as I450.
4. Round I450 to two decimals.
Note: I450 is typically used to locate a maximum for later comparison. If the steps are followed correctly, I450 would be 449.60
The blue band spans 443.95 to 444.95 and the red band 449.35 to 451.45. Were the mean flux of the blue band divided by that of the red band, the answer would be 0.84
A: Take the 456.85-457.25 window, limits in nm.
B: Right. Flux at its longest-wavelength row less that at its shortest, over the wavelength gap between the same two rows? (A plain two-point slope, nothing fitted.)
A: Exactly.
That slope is 2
